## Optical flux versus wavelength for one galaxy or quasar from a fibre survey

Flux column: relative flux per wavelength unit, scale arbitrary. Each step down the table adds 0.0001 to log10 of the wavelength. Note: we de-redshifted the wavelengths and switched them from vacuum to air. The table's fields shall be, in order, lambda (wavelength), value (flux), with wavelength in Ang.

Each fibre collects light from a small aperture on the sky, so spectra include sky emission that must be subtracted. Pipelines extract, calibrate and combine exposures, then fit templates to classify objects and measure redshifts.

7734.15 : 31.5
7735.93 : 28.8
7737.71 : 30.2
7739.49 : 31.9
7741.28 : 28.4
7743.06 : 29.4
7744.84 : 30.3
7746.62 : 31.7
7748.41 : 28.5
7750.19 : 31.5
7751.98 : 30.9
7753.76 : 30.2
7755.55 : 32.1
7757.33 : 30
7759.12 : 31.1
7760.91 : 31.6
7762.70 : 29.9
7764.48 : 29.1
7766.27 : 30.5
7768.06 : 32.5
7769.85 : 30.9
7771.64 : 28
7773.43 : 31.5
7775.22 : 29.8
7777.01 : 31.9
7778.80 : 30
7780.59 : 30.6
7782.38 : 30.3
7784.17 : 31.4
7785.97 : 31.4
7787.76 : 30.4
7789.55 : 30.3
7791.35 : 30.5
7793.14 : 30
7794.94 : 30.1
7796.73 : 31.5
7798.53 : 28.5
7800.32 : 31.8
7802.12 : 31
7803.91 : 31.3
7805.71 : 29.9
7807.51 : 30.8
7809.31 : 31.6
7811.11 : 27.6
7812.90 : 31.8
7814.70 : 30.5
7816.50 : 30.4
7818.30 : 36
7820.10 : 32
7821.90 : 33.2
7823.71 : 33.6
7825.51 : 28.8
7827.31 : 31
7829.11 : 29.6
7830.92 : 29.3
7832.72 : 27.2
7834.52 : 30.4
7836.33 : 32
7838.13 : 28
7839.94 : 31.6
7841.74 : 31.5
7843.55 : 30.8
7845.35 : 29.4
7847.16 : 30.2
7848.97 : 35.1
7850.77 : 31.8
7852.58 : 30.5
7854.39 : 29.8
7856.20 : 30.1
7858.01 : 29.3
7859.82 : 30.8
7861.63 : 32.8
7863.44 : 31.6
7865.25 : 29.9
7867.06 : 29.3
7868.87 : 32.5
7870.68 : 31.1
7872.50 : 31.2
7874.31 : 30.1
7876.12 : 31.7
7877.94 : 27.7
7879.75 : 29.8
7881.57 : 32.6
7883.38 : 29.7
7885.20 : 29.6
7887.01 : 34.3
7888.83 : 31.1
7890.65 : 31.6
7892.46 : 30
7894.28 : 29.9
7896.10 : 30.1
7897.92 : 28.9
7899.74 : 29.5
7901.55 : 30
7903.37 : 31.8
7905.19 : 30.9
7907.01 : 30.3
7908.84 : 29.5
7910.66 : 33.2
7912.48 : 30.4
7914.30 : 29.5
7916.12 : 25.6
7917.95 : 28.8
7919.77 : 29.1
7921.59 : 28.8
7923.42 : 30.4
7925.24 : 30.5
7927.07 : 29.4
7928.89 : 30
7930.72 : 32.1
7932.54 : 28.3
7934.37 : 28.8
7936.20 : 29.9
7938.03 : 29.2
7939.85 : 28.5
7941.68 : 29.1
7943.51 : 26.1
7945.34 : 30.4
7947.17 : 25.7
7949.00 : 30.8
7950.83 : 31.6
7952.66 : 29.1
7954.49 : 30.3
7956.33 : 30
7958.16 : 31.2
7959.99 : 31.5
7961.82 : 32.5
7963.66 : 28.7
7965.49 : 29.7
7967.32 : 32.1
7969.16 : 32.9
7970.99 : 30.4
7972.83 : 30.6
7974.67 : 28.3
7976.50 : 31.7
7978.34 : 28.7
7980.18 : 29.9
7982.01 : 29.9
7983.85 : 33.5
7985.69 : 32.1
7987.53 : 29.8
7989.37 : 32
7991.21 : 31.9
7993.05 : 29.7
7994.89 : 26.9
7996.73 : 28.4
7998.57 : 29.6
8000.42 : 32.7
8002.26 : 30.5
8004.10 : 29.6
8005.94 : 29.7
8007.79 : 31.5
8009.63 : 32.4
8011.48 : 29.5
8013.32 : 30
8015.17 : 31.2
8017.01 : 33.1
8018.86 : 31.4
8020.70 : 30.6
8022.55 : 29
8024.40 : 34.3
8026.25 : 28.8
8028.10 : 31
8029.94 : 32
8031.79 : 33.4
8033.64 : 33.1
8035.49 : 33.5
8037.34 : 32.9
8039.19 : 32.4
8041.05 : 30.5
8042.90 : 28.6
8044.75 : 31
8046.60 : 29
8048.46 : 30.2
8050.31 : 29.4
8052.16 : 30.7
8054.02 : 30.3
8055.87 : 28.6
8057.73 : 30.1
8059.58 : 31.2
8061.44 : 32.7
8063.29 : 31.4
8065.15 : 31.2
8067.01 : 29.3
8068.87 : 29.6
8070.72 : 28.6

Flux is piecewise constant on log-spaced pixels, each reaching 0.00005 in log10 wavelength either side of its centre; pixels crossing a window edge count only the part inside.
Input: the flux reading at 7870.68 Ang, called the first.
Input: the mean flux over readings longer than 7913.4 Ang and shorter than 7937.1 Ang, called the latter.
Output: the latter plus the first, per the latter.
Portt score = 2.06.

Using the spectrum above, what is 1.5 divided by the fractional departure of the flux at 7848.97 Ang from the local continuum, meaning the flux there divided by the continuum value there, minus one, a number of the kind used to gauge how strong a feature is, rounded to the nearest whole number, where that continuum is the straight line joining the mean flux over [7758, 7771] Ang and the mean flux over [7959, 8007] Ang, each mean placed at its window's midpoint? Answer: 10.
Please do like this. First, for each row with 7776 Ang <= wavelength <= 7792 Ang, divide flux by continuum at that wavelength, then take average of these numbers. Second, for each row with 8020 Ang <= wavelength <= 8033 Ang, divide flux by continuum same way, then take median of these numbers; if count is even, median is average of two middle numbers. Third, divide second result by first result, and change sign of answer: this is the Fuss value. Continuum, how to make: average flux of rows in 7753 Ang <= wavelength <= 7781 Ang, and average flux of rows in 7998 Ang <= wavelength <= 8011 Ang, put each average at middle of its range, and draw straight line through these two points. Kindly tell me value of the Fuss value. -1.00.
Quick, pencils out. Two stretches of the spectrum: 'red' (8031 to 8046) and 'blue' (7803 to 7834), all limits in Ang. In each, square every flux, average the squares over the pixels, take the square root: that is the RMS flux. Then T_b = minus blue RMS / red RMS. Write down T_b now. -0.97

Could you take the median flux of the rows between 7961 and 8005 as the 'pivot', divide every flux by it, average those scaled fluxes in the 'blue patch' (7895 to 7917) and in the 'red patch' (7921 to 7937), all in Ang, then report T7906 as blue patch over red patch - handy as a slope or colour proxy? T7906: 1.01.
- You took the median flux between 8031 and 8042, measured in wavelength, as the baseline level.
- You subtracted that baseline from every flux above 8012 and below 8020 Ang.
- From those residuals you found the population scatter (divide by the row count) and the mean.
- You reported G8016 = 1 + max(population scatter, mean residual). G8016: 2.11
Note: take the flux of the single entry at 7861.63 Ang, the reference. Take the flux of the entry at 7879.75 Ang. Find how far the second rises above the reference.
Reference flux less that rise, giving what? 36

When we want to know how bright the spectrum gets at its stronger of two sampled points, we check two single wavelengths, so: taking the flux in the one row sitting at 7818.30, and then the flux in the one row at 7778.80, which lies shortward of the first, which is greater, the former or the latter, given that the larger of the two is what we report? 36.0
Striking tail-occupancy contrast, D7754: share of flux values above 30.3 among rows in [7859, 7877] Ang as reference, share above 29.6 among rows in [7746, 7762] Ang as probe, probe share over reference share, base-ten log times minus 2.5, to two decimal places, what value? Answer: -0.26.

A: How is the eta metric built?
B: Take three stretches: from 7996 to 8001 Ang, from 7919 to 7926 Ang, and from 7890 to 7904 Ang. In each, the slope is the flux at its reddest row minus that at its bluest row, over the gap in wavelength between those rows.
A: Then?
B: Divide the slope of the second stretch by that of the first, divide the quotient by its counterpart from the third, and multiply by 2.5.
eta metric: 35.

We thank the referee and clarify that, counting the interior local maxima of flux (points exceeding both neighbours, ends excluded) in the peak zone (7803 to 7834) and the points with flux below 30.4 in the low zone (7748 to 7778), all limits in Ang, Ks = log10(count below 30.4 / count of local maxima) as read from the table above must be 0.15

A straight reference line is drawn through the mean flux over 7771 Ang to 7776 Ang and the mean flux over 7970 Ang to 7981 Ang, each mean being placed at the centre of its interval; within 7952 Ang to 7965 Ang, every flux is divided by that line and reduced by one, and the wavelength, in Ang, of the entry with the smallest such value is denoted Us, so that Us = 7963.66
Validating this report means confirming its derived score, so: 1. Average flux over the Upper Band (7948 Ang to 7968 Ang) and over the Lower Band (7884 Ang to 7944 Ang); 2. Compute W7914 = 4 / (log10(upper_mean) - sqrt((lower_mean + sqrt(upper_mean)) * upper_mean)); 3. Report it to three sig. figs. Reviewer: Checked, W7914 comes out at -0.127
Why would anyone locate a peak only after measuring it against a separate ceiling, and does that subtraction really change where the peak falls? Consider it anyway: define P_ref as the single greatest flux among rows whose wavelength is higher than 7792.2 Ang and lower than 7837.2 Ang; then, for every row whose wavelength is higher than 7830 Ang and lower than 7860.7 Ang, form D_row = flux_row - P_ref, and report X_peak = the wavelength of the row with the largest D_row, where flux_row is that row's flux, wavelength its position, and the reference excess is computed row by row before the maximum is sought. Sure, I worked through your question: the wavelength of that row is 7848.97 Ang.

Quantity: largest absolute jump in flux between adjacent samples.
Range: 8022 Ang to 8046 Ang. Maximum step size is 5.5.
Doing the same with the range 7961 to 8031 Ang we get 5.5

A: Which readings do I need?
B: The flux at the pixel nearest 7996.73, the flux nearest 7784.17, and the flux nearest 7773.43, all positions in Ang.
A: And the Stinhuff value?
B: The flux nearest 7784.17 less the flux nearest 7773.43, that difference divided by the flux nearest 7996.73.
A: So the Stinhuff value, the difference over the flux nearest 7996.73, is 0.00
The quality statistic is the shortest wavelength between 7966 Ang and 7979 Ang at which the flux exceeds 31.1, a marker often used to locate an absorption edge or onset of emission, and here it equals 7967.32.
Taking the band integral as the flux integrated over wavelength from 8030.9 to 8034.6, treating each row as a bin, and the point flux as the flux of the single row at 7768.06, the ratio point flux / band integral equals 0.264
